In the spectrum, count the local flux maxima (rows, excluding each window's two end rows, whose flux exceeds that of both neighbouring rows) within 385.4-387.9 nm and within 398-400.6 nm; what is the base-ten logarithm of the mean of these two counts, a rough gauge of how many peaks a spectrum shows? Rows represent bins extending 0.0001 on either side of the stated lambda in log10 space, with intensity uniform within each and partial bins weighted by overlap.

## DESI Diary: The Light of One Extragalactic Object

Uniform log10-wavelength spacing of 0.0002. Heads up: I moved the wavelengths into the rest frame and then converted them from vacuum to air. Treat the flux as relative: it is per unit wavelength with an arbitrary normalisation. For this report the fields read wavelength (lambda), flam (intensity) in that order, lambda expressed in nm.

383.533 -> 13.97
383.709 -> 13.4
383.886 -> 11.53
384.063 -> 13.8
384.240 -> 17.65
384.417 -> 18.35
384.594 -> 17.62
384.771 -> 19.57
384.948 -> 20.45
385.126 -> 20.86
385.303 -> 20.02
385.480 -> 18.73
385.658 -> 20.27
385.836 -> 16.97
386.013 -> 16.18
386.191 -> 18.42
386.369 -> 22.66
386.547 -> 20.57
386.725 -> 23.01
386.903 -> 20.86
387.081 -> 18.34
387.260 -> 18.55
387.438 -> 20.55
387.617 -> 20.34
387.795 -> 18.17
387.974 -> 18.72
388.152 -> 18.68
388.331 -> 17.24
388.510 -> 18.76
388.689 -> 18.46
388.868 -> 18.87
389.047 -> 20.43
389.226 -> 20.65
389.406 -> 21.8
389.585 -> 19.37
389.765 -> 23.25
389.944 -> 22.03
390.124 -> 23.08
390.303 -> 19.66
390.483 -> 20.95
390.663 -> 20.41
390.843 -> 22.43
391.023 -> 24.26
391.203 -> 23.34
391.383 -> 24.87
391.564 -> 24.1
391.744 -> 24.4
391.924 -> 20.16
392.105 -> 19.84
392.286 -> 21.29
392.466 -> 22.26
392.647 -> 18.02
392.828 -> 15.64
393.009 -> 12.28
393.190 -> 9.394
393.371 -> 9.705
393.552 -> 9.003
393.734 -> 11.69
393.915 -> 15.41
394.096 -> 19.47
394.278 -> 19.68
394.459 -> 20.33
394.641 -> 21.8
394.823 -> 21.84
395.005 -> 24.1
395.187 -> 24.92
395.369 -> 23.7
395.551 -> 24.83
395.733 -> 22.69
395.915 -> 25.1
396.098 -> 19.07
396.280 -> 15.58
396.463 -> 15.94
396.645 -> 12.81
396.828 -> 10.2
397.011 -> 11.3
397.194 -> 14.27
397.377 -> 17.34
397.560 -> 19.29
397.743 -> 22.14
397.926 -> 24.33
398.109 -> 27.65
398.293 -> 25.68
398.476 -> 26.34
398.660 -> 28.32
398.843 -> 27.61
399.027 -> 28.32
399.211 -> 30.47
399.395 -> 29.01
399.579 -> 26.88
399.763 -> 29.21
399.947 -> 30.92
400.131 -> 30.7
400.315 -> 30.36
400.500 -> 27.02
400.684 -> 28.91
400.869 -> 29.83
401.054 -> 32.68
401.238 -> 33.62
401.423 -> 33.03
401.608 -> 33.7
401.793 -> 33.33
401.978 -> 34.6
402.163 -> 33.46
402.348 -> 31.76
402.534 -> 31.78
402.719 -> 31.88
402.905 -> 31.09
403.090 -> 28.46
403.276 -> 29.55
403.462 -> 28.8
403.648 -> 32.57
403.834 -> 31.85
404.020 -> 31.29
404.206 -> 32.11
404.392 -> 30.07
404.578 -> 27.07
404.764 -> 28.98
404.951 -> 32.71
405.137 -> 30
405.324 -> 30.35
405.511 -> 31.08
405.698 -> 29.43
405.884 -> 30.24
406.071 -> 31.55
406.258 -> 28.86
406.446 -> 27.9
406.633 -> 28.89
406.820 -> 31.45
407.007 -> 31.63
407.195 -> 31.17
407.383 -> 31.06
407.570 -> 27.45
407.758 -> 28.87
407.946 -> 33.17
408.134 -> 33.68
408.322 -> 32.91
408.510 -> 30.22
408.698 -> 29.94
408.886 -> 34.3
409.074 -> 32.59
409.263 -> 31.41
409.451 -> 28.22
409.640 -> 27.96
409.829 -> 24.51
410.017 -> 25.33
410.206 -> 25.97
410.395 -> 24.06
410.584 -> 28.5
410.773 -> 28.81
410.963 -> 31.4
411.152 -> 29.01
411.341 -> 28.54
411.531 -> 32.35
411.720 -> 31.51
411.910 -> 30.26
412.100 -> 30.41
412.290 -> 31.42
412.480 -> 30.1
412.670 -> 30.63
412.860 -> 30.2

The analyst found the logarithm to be 0.54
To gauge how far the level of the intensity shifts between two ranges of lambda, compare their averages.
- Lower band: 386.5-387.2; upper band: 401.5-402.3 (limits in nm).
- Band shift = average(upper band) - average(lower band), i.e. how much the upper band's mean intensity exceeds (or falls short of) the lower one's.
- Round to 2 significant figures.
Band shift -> 13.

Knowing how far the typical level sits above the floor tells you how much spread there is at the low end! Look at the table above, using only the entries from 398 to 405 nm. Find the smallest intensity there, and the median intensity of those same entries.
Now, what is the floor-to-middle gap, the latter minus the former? 4.7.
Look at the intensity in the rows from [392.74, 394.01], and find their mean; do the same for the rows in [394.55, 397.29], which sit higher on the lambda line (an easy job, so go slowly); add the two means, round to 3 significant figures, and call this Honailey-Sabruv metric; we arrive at 31.1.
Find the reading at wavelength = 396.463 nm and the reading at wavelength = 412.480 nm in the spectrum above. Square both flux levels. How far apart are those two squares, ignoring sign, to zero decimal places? 652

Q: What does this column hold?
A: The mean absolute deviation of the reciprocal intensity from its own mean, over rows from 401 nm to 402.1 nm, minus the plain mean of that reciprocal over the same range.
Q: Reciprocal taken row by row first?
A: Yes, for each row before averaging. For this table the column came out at -0.0294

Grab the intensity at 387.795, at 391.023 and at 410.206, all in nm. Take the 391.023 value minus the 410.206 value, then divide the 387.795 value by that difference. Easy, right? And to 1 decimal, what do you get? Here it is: -10.6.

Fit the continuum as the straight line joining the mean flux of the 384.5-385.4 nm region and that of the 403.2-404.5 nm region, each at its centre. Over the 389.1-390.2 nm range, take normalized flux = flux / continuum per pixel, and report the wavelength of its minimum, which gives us 389.585 nm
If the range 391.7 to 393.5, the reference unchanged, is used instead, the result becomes 393.190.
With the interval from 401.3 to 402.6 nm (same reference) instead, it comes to 402.534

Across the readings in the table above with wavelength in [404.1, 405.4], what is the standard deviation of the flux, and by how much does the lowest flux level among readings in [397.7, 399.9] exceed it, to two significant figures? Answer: 20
